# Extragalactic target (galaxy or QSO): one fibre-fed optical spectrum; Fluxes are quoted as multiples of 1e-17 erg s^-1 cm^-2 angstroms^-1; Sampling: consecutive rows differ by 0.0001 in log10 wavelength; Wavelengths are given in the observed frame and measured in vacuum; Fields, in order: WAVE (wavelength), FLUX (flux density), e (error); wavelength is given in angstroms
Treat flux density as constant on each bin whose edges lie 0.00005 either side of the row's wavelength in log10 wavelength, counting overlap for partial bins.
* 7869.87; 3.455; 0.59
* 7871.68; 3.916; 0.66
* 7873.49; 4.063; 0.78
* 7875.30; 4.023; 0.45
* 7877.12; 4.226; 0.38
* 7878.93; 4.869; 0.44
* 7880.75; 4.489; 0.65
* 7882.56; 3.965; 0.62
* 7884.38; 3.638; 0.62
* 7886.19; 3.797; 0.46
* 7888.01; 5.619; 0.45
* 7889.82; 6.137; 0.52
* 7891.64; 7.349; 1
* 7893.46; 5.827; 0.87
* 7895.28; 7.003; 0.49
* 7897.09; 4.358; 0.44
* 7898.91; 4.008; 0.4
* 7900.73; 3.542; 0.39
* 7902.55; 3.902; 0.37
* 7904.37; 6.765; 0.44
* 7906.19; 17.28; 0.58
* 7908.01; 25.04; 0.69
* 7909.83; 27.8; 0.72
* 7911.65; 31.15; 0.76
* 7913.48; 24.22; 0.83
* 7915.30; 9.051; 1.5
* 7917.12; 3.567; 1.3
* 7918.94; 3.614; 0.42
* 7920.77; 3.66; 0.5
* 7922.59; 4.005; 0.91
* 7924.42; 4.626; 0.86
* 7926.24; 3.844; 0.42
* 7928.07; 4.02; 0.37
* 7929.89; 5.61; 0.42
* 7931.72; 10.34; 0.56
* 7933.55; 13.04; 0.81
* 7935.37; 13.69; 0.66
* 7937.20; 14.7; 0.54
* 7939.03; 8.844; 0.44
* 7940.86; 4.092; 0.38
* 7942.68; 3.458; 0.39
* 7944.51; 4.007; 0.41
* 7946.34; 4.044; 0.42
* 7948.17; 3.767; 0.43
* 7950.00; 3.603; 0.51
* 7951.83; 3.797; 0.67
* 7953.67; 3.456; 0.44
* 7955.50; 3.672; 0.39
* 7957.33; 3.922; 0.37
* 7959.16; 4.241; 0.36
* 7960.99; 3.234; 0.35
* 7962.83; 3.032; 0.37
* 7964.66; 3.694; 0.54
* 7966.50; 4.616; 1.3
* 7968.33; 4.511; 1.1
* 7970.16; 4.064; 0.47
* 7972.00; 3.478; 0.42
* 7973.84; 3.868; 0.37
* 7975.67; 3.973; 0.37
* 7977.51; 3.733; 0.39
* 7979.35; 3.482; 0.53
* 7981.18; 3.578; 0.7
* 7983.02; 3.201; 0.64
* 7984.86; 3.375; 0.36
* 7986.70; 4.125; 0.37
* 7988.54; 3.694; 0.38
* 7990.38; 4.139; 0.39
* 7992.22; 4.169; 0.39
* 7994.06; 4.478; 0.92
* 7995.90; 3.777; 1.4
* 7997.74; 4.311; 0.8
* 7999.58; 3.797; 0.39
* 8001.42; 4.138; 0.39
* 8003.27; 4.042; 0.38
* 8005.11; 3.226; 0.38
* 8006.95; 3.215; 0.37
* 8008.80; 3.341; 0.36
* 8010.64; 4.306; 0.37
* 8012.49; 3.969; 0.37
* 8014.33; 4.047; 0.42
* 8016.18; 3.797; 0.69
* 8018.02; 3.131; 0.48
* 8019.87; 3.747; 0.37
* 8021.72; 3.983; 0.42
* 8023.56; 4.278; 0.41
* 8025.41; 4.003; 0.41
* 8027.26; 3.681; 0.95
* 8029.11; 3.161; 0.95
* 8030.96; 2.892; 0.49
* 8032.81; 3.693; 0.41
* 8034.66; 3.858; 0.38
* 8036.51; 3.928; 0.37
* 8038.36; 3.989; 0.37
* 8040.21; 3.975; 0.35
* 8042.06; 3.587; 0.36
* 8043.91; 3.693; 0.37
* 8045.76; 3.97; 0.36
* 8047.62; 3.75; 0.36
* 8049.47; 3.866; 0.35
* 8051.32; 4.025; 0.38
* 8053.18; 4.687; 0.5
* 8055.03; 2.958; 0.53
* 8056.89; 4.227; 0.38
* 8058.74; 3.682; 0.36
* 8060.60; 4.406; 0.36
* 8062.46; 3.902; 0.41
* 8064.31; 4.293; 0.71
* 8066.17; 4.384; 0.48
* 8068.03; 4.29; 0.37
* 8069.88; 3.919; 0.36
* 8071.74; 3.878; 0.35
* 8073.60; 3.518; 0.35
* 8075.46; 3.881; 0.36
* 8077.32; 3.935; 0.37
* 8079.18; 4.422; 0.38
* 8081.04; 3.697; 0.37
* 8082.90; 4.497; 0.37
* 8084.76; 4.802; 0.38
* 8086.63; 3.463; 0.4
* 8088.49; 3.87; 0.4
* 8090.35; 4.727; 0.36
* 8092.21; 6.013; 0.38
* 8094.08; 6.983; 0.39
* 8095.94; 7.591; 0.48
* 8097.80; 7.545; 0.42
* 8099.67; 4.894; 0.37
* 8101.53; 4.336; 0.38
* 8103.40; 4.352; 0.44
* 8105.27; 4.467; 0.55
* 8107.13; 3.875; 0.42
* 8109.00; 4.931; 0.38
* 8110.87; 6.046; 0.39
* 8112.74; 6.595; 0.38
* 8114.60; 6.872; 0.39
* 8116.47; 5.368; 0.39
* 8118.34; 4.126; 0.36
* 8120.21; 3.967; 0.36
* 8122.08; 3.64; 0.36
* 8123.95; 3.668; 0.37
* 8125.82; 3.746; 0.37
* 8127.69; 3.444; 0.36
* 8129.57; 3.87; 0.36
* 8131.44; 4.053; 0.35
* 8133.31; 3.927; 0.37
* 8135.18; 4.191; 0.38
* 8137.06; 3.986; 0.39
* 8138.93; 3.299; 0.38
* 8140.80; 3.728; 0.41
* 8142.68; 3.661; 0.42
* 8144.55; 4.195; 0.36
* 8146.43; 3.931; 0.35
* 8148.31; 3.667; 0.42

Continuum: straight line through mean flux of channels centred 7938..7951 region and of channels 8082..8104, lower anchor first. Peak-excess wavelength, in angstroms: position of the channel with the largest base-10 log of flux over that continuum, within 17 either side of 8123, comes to 8114.60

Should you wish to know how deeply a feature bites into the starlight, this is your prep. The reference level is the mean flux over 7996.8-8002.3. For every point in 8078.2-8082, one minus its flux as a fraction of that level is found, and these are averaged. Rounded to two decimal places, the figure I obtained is 0.01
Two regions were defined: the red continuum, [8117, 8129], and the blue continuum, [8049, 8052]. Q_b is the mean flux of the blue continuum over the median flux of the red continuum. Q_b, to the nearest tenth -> 1.1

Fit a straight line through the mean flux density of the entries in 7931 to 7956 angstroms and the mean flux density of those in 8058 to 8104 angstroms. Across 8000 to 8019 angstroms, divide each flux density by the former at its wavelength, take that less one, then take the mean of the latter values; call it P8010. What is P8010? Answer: -0.35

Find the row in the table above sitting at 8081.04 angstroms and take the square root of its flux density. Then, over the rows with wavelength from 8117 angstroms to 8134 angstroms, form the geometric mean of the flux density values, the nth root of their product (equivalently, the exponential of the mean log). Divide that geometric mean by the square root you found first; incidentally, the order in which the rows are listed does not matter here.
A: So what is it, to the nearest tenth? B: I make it 2.0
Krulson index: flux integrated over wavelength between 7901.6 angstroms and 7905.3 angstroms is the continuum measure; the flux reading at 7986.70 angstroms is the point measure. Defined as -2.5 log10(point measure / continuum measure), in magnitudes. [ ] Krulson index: 1.7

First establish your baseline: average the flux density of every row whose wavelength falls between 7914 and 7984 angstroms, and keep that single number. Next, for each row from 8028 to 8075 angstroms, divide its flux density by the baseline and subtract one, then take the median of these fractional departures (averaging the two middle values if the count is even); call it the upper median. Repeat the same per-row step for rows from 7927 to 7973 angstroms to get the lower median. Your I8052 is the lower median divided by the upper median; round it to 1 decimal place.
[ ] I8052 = 0.9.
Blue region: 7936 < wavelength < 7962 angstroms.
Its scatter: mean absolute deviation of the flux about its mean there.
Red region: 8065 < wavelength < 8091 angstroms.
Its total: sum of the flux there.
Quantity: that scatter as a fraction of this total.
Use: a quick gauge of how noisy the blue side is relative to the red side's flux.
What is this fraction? 0.034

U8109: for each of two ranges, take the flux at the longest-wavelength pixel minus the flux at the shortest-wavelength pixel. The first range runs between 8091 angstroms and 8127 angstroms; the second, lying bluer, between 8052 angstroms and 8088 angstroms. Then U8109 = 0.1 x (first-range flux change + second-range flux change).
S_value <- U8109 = -0.35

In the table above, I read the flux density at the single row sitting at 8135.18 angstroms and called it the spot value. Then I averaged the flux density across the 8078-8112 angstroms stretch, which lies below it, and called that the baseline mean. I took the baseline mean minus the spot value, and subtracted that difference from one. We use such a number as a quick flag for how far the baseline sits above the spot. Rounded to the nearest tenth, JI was 0.2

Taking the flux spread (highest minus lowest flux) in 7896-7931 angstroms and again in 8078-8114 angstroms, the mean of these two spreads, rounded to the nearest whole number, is 16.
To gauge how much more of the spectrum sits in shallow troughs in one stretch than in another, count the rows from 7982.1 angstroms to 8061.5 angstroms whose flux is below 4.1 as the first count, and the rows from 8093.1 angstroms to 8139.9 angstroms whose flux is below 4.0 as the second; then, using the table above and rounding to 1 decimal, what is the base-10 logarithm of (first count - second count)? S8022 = 1.3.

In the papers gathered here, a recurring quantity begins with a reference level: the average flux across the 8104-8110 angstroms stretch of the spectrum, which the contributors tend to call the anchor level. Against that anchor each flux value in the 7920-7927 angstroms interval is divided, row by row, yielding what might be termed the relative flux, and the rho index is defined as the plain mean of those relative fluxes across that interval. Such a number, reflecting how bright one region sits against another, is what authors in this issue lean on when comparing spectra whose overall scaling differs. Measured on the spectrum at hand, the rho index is 0.91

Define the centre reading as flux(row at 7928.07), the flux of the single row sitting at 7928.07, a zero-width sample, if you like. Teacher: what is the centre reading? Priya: 4.02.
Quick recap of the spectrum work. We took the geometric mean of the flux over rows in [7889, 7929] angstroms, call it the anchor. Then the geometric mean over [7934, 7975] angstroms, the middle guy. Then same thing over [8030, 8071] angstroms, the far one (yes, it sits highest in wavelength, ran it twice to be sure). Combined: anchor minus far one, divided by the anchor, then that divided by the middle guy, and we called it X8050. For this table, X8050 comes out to 0.10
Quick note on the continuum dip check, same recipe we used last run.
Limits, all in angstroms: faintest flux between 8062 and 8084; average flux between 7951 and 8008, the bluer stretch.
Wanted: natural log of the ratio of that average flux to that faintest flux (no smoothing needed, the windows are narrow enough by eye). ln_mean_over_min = 0.08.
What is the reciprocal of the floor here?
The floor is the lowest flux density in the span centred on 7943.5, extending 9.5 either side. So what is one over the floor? 0.289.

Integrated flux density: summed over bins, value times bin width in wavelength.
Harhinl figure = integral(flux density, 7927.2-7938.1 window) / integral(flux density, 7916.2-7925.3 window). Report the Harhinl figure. 3.2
